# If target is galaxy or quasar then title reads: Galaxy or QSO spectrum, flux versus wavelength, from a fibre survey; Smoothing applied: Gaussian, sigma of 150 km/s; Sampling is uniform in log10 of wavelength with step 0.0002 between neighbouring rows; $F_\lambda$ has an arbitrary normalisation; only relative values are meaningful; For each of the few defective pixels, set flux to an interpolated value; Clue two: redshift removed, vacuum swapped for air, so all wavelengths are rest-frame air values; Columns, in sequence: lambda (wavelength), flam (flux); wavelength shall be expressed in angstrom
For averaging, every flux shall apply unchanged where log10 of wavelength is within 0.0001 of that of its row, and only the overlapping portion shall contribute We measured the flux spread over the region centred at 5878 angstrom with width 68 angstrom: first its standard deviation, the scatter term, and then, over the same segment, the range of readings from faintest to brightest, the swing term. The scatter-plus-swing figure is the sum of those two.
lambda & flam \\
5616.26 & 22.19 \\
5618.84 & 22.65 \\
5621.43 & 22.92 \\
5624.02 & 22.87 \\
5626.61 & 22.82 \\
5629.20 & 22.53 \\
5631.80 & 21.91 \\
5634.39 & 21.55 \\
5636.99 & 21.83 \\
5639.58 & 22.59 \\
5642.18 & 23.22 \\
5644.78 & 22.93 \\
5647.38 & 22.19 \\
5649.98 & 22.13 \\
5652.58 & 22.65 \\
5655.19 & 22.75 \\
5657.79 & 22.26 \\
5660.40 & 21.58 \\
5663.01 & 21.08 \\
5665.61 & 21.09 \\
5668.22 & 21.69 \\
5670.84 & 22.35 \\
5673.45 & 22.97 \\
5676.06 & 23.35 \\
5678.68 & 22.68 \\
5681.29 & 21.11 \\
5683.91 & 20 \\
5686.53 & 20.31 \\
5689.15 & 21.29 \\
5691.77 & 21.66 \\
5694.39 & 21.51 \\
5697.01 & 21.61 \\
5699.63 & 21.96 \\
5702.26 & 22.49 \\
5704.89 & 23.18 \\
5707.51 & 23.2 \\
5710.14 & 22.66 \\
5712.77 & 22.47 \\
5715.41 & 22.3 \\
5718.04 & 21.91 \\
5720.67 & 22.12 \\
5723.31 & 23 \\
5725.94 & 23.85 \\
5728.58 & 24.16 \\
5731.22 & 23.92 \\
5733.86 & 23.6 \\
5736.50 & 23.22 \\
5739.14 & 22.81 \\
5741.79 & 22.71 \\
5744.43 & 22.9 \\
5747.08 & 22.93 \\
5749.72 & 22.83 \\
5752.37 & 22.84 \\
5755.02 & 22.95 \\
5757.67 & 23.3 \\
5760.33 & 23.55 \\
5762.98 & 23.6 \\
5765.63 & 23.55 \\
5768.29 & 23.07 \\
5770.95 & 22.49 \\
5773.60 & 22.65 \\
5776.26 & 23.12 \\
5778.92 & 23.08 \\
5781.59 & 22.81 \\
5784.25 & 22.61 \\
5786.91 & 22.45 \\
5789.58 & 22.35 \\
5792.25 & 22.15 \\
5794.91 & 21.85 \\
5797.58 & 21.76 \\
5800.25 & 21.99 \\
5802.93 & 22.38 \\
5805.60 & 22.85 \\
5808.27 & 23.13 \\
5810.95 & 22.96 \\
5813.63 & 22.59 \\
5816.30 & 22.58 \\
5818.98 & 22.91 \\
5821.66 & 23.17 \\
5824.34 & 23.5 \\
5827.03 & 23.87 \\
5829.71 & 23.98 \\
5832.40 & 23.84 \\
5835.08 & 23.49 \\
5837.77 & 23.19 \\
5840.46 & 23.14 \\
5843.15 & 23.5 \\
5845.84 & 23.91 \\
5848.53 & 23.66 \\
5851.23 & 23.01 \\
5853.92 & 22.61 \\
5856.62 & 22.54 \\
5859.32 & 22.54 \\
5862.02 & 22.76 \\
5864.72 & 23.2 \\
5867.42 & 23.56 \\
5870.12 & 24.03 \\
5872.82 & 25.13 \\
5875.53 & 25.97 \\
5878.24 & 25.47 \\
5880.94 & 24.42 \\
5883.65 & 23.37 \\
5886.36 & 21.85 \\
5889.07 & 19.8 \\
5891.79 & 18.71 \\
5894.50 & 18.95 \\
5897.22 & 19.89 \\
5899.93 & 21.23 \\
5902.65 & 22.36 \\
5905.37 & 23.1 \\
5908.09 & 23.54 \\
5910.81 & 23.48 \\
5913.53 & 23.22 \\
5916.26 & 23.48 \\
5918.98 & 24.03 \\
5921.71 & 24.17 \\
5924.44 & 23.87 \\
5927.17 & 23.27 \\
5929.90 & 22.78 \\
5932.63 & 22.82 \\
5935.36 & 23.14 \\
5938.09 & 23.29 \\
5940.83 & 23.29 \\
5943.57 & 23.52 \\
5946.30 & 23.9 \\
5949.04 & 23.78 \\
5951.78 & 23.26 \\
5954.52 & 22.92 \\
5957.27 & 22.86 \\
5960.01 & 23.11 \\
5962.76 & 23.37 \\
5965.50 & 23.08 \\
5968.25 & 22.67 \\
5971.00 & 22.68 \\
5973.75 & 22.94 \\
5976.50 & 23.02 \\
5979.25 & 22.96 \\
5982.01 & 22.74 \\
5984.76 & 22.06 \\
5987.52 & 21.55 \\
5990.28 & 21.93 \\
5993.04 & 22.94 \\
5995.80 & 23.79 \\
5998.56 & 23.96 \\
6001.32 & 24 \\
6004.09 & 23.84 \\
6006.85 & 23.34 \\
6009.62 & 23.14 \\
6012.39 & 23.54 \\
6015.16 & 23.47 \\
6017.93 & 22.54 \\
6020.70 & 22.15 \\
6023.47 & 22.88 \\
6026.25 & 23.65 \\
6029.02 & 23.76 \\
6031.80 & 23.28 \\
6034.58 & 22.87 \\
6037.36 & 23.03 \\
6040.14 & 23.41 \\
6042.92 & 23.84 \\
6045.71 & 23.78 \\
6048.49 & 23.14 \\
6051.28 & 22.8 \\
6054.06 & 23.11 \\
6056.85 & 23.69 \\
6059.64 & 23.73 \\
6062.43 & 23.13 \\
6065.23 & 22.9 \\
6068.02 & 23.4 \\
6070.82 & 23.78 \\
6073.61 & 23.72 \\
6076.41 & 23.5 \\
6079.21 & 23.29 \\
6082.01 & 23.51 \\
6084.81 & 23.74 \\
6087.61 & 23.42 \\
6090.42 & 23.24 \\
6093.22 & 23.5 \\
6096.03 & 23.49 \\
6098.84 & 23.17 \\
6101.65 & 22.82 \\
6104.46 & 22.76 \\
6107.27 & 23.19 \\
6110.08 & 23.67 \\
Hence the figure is 9.1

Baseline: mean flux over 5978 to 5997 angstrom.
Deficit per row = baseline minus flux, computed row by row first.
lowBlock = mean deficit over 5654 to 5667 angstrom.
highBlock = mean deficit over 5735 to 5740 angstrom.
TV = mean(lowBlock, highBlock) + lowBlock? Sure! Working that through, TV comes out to 1.0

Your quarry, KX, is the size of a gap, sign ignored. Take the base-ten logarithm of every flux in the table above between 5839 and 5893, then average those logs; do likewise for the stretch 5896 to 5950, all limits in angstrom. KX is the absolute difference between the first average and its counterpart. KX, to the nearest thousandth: 0.000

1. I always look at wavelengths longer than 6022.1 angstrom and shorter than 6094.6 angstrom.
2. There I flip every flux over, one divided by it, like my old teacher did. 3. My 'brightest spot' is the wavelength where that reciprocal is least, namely 6042.92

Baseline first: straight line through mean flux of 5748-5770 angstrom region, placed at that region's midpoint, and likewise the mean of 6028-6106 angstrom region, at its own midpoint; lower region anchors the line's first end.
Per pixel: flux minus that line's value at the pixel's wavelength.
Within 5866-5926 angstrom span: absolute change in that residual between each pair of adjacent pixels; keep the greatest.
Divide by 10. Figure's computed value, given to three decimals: 0.205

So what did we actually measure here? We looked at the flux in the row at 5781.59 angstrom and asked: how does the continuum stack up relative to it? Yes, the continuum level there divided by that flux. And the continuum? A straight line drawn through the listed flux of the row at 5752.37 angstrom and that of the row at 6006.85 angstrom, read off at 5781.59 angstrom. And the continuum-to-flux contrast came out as 1.00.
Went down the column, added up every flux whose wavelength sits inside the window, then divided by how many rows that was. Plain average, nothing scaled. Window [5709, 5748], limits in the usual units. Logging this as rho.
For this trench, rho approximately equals 23.0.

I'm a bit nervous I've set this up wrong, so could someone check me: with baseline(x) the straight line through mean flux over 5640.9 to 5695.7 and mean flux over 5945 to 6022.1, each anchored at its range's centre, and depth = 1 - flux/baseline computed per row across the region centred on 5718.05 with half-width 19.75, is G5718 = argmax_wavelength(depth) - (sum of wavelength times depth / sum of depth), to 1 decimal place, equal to -5.3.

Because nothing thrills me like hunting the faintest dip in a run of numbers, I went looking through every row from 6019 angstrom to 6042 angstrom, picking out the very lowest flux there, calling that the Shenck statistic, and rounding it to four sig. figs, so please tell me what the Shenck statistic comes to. 22.15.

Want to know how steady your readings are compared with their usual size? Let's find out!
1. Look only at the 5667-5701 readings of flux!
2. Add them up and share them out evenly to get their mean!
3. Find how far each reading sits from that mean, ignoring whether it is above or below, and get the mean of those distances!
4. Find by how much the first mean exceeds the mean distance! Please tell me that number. 21.0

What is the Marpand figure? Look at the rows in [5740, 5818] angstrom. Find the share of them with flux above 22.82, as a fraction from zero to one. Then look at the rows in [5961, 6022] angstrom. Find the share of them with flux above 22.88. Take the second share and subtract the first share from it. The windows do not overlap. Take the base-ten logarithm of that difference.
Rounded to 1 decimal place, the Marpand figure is -0.9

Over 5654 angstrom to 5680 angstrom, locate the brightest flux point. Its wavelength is 5676.06 angstrom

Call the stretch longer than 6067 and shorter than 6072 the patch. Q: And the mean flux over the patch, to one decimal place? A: 23.6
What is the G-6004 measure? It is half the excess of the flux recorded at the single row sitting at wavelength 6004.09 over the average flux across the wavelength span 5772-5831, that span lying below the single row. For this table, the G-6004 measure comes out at 0.5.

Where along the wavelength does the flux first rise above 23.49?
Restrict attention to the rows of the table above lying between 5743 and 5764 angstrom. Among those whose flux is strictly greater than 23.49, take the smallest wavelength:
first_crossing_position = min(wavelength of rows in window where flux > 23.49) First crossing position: 5760.33 angstrom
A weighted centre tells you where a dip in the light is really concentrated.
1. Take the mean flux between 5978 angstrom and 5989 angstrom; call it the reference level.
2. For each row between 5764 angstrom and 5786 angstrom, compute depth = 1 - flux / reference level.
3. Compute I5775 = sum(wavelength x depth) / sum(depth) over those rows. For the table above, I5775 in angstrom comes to 5773.4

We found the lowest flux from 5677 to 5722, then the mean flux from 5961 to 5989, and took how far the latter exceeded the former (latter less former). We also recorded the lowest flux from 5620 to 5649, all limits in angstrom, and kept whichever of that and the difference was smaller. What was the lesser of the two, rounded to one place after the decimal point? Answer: 2.7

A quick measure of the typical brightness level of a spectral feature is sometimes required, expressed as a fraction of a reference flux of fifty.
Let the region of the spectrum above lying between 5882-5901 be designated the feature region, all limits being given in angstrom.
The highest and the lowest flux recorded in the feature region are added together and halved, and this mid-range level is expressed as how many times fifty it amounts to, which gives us 0.421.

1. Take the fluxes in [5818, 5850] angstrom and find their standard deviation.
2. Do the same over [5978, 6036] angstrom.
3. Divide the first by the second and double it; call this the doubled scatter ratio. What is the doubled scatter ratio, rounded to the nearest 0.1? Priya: 1.0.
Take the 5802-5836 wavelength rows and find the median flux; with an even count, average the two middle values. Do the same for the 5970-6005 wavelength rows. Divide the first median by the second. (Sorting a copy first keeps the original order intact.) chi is 1.01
